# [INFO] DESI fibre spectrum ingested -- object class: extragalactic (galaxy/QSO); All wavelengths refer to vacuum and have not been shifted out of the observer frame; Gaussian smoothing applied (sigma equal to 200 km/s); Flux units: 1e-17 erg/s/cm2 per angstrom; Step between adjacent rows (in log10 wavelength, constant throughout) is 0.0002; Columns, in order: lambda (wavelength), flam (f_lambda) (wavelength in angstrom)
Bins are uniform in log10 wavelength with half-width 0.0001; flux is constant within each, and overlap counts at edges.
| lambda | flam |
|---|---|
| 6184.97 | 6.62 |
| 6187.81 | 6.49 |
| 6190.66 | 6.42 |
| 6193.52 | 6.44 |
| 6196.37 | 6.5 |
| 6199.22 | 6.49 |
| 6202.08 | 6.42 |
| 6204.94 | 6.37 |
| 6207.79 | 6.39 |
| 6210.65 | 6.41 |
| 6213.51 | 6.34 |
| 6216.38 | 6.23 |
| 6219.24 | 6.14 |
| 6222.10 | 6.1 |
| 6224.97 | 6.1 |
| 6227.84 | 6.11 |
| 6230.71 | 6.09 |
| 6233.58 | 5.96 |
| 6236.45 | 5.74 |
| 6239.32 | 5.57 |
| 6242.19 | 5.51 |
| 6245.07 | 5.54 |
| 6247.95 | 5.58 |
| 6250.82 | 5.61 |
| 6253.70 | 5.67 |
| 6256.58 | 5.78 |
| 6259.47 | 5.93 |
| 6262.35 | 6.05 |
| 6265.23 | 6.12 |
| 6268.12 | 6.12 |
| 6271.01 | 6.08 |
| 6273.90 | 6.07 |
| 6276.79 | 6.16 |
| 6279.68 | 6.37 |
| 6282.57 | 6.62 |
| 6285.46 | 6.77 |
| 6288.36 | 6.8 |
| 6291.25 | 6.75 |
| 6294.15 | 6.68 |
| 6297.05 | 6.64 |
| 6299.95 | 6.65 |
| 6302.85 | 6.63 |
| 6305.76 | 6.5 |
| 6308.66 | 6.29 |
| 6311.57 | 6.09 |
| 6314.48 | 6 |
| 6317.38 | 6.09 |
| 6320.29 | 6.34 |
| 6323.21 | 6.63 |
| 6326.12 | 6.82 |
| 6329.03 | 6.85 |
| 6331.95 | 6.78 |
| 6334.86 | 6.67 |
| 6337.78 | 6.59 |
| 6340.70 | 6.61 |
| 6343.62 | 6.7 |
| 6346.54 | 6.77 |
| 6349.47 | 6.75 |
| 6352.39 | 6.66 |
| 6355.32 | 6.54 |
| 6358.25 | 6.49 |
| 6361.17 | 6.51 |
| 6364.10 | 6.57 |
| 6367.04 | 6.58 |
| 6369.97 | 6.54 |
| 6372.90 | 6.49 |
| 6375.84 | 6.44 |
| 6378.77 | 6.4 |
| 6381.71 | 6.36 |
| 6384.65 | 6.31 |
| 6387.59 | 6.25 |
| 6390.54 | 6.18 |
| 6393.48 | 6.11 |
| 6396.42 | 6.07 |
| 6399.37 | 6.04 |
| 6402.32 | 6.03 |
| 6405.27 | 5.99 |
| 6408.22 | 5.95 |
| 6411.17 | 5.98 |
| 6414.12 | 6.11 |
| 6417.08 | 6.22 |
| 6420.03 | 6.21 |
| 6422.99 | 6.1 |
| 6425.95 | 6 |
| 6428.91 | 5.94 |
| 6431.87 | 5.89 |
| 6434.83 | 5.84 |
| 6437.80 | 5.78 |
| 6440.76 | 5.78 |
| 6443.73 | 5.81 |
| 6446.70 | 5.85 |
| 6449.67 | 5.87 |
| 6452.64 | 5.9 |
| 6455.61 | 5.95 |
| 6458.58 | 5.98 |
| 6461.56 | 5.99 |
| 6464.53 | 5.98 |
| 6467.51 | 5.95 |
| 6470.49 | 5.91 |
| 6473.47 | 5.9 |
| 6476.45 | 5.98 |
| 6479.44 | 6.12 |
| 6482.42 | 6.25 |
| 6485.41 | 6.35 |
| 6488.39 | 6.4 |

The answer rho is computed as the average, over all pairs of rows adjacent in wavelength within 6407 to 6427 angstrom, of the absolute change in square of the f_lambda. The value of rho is 1.0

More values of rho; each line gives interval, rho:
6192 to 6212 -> 0.5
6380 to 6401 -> 0.7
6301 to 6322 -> 2.0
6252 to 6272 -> 1.0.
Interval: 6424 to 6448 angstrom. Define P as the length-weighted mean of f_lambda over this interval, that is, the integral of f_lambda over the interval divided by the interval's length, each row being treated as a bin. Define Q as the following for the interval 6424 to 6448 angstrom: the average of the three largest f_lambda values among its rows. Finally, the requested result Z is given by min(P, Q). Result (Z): 5.9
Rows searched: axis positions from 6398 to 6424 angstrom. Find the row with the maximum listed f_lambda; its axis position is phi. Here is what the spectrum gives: 6417.08 angstrom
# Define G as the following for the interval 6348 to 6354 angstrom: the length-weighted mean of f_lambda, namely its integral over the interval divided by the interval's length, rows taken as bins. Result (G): 6.69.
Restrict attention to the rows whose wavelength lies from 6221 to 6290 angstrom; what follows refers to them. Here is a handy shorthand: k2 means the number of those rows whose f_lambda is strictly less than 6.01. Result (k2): 10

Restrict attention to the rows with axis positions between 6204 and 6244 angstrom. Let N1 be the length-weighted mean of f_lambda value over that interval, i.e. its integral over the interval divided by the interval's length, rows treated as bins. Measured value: 6.07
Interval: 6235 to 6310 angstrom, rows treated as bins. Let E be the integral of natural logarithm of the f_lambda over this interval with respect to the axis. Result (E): 136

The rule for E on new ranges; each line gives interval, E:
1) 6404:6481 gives 137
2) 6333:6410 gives 143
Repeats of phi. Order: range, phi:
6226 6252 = 6227.84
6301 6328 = 6326.12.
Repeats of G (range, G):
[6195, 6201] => 6.49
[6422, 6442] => 5.90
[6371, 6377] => 6.47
